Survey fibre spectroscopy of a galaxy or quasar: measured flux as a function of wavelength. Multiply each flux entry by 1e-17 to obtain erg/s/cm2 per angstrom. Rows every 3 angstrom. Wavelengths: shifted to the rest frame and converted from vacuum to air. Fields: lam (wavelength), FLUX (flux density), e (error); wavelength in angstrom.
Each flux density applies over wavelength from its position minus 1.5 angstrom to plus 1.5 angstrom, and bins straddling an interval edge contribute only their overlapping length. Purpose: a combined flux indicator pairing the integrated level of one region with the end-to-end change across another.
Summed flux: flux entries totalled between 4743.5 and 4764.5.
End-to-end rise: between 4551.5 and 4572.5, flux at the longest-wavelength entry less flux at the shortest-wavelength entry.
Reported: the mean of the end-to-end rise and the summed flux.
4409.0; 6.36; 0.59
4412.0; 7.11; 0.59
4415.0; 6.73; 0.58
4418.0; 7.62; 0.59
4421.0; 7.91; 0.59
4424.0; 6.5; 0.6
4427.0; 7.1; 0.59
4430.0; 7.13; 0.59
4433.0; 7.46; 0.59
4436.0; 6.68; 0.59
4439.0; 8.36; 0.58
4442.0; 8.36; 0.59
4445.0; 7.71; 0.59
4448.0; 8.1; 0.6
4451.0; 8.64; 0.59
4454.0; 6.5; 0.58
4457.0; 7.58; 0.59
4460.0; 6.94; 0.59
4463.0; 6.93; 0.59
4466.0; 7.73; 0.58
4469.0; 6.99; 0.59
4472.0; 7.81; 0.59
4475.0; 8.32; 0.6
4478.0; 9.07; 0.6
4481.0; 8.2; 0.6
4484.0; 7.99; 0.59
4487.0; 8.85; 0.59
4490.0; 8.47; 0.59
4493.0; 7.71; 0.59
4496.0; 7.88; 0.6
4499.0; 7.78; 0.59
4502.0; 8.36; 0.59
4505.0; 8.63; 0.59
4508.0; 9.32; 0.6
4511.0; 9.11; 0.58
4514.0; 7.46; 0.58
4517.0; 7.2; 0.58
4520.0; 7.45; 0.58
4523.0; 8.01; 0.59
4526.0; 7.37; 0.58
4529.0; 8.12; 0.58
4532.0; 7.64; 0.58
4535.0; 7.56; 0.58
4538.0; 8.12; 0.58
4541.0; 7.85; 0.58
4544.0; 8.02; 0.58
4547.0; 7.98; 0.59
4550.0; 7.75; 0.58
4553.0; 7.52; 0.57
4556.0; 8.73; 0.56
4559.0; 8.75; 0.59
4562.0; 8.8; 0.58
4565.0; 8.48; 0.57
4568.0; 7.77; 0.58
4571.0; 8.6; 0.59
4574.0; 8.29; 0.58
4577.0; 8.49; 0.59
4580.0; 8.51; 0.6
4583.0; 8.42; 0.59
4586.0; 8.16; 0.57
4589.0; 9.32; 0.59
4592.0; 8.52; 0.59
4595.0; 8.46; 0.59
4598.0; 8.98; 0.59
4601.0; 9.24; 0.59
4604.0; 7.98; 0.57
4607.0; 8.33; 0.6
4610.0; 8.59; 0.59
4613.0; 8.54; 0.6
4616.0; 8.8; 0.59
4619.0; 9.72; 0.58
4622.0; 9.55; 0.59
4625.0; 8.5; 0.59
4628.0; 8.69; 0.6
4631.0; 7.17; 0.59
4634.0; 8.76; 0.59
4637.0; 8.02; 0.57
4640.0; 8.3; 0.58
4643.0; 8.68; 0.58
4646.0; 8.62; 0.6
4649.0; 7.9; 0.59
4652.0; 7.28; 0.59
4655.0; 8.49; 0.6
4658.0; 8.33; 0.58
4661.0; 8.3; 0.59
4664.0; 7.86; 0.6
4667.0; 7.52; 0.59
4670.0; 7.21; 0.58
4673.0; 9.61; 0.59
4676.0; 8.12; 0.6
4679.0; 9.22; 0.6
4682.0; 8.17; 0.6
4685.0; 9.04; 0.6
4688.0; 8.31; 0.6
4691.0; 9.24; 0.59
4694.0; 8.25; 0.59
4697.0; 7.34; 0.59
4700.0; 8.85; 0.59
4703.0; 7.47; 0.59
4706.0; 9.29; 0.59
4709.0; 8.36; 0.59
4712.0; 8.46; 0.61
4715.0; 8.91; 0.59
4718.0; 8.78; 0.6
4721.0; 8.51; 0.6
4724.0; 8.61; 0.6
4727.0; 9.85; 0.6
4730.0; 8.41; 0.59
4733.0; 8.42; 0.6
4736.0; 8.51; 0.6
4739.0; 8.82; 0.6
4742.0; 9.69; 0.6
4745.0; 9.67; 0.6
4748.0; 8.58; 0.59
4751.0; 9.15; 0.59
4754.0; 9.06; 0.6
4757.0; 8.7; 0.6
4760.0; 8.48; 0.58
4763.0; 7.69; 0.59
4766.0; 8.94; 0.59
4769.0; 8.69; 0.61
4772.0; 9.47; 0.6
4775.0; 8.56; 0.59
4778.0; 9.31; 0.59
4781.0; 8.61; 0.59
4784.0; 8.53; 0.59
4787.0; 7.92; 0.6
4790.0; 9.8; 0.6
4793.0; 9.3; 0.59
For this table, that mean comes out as 31.2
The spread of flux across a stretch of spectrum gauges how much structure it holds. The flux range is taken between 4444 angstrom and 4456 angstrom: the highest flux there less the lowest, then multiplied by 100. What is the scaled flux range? 214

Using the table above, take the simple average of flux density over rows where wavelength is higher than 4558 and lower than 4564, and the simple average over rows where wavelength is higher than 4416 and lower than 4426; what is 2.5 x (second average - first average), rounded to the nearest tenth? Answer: -3.6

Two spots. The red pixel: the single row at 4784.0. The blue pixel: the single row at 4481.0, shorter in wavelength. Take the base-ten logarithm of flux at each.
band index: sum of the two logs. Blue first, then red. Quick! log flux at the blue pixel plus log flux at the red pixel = 1.84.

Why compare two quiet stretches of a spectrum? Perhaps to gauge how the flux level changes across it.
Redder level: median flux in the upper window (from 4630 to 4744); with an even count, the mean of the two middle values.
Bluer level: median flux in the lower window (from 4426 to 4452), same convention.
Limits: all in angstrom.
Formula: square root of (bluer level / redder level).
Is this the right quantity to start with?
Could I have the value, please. 0.96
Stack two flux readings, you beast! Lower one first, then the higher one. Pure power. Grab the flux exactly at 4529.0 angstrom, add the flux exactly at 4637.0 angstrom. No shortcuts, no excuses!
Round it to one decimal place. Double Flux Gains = 16.1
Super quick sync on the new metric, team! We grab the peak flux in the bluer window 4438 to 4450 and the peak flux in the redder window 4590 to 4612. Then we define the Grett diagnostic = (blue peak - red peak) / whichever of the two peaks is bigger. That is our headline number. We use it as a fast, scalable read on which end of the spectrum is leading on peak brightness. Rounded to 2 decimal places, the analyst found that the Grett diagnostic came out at -0.10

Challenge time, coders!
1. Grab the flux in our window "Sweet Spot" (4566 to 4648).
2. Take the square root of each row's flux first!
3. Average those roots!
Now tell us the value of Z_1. 2.92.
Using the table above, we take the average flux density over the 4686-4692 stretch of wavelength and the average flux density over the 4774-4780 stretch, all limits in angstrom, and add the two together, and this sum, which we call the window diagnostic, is 17.7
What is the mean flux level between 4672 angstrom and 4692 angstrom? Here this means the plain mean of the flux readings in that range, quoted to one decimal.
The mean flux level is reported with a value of 8.8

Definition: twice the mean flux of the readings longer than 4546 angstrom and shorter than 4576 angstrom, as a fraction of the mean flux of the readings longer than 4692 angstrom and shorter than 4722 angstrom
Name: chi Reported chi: 1.96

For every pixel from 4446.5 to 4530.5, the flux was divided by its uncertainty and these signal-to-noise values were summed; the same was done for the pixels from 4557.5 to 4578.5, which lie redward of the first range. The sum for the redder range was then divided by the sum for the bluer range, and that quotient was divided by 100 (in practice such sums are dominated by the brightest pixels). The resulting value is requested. 0.0027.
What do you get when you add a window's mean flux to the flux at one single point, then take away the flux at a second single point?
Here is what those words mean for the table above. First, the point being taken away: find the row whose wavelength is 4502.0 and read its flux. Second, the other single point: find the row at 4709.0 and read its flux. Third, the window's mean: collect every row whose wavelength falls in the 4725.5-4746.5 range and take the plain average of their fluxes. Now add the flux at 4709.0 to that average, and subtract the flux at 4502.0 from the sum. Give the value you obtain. 9.1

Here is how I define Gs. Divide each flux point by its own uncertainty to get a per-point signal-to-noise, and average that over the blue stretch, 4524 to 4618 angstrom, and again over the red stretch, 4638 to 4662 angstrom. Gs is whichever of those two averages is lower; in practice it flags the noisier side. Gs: 14.0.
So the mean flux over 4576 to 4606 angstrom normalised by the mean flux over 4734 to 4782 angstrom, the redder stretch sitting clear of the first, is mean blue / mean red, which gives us 0.97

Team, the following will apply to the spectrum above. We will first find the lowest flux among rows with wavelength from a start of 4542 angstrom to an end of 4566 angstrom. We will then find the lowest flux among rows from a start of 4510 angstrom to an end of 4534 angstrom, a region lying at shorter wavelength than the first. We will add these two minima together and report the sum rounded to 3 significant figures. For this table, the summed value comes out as 14.7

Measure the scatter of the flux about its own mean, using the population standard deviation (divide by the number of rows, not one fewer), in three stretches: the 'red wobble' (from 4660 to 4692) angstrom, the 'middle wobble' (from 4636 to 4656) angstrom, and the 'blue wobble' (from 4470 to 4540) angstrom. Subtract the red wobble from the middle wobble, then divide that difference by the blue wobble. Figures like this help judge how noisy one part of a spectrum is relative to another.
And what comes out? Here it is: -0.47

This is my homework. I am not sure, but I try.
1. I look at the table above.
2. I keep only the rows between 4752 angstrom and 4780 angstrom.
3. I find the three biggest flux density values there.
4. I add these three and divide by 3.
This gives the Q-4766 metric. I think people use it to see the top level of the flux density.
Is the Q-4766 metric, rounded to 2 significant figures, 9.3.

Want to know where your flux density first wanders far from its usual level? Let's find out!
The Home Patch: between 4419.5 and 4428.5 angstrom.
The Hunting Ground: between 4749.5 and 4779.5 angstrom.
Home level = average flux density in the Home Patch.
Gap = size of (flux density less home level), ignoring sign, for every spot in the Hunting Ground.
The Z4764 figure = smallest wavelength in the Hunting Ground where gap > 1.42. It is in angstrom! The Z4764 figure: 4751.0 angstrom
